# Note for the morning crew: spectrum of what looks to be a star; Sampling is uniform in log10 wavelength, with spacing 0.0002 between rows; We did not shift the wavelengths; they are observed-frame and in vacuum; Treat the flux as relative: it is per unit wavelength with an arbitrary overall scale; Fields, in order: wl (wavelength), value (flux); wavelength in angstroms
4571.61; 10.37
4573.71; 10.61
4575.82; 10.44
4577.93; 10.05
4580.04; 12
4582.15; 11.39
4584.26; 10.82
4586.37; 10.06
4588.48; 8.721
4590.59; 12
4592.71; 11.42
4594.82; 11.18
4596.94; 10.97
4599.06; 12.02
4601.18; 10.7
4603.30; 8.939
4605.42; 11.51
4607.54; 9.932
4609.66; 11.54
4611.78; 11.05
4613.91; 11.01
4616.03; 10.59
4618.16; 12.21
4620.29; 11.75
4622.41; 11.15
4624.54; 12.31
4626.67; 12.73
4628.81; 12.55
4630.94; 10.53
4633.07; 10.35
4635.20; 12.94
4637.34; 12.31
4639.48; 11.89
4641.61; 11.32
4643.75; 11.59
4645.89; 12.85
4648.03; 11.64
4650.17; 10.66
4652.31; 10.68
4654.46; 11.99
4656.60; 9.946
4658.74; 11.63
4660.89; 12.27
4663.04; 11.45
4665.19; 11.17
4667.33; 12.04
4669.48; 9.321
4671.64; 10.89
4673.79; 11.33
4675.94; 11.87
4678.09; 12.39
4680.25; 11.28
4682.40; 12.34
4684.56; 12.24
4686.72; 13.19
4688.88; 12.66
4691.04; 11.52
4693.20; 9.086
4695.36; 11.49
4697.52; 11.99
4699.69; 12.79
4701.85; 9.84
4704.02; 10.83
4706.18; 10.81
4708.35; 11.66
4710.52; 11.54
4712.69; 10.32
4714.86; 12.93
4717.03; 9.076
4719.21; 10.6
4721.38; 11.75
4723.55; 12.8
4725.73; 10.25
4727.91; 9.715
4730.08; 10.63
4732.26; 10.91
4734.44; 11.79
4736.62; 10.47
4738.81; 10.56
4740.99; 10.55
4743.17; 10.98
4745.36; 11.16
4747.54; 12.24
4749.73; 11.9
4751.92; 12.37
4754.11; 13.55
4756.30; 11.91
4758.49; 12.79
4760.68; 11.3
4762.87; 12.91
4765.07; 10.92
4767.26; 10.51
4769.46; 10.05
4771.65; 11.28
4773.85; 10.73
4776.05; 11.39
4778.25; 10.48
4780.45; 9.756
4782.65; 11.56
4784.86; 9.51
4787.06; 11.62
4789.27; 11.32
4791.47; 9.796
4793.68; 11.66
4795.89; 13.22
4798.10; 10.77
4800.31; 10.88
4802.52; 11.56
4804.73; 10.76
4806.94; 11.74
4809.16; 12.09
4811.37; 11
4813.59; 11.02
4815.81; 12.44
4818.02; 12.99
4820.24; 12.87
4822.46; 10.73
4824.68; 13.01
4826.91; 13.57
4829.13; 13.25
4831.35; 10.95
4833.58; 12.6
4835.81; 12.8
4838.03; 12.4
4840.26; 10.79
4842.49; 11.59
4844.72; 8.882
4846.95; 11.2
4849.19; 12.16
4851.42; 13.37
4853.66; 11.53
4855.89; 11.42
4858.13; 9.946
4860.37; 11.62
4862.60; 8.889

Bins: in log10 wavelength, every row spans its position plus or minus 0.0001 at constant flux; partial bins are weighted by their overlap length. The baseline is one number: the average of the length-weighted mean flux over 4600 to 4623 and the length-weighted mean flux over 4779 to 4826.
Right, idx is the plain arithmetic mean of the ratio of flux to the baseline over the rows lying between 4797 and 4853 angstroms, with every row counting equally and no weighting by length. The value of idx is 1.06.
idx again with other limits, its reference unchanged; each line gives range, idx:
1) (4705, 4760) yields 1.01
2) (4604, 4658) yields 1.03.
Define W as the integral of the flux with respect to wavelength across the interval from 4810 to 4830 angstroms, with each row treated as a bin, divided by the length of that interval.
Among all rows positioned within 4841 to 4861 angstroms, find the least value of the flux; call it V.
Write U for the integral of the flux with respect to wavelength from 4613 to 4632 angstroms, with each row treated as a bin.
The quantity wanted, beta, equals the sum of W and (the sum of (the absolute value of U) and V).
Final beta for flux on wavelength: 243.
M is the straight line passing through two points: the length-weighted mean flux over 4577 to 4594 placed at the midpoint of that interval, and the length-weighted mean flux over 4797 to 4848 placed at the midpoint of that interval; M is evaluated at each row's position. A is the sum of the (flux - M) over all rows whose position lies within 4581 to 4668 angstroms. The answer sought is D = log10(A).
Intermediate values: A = 14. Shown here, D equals 1.1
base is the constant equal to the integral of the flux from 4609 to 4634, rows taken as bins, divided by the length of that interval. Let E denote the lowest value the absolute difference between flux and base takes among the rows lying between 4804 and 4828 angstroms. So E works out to 0.25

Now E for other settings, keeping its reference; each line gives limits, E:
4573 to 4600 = 0.07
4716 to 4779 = 0.10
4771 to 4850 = 0.07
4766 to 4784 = 0.07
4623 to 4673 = 0.04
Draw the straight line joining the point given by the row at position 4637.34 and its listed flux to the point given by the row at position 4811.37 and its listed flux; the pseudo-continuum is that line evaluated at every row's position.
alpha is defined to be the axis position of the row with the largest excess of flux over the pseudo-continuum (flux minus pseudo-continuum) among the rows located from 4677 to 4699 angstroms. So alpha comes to 4686.72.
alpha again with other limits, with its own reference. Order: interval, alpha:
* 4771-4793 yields 4787.06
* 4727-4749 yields 4747.54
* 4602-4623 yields 4618.16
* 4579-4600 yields 4599.06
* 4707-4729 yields 4714.86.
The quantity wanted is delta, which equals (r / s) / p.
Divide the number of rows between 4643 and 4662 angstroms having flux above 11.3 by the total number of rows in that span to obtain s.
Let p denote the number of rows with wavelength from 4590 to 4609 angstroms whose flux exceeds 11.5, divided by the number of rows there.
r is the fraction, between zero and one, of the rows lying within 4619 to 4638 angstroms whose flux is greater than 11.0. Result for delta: 3.5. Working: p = 0.33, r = 0.78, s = 0.67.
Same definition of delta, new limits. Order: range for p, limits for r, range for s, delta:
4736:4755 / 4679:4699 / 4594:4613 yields 6.0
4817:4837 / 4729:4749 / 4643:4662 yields 0.6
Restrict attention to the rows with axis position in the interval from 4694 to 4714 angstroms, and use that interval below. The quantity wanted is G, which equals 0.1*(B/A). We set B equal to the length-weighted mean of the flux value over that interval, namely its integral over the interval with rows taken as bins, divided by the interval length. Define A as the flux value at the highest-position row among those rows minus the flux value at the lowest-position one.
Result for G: -1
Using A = -1.2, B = 11.2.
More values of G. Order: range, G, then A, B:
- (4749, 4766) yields -1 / -1.0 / 12.2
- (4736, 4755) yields 0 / 3.1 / 11.5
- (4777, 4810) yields 1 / 1.6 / 11.1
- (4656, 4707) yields 1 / 0.9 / 11.5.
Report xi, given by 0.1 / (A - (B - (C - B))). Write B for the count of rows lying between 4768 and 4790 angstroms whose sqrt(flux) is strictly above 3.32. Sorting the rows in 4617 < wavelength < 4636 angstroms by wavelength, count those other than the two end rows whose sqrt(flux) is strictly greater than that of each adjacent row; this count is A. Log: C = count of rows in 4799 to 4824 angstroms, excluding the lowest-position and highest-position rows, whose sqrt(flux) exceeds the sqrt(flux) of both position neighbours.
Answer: -0.017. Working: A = 1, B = 5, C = 3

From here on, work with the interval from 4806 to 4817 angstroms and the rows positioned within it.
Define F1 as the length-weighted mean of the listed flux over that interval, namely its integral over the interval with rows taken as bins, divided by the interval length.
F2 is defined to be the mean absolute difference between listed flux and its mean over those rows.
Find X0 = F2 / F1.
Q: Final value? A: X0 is 0.04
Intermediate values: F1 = 11.7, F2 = 0.52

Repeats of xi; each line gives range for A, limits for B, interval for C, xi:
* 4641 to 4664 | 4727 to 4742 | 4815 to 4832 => 0.033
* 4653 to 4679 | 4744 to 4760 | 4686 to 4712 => -0.011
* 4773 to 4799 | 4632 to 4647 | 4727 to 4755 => -0.020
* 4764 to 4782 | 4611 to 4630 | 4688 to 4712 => -0.011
